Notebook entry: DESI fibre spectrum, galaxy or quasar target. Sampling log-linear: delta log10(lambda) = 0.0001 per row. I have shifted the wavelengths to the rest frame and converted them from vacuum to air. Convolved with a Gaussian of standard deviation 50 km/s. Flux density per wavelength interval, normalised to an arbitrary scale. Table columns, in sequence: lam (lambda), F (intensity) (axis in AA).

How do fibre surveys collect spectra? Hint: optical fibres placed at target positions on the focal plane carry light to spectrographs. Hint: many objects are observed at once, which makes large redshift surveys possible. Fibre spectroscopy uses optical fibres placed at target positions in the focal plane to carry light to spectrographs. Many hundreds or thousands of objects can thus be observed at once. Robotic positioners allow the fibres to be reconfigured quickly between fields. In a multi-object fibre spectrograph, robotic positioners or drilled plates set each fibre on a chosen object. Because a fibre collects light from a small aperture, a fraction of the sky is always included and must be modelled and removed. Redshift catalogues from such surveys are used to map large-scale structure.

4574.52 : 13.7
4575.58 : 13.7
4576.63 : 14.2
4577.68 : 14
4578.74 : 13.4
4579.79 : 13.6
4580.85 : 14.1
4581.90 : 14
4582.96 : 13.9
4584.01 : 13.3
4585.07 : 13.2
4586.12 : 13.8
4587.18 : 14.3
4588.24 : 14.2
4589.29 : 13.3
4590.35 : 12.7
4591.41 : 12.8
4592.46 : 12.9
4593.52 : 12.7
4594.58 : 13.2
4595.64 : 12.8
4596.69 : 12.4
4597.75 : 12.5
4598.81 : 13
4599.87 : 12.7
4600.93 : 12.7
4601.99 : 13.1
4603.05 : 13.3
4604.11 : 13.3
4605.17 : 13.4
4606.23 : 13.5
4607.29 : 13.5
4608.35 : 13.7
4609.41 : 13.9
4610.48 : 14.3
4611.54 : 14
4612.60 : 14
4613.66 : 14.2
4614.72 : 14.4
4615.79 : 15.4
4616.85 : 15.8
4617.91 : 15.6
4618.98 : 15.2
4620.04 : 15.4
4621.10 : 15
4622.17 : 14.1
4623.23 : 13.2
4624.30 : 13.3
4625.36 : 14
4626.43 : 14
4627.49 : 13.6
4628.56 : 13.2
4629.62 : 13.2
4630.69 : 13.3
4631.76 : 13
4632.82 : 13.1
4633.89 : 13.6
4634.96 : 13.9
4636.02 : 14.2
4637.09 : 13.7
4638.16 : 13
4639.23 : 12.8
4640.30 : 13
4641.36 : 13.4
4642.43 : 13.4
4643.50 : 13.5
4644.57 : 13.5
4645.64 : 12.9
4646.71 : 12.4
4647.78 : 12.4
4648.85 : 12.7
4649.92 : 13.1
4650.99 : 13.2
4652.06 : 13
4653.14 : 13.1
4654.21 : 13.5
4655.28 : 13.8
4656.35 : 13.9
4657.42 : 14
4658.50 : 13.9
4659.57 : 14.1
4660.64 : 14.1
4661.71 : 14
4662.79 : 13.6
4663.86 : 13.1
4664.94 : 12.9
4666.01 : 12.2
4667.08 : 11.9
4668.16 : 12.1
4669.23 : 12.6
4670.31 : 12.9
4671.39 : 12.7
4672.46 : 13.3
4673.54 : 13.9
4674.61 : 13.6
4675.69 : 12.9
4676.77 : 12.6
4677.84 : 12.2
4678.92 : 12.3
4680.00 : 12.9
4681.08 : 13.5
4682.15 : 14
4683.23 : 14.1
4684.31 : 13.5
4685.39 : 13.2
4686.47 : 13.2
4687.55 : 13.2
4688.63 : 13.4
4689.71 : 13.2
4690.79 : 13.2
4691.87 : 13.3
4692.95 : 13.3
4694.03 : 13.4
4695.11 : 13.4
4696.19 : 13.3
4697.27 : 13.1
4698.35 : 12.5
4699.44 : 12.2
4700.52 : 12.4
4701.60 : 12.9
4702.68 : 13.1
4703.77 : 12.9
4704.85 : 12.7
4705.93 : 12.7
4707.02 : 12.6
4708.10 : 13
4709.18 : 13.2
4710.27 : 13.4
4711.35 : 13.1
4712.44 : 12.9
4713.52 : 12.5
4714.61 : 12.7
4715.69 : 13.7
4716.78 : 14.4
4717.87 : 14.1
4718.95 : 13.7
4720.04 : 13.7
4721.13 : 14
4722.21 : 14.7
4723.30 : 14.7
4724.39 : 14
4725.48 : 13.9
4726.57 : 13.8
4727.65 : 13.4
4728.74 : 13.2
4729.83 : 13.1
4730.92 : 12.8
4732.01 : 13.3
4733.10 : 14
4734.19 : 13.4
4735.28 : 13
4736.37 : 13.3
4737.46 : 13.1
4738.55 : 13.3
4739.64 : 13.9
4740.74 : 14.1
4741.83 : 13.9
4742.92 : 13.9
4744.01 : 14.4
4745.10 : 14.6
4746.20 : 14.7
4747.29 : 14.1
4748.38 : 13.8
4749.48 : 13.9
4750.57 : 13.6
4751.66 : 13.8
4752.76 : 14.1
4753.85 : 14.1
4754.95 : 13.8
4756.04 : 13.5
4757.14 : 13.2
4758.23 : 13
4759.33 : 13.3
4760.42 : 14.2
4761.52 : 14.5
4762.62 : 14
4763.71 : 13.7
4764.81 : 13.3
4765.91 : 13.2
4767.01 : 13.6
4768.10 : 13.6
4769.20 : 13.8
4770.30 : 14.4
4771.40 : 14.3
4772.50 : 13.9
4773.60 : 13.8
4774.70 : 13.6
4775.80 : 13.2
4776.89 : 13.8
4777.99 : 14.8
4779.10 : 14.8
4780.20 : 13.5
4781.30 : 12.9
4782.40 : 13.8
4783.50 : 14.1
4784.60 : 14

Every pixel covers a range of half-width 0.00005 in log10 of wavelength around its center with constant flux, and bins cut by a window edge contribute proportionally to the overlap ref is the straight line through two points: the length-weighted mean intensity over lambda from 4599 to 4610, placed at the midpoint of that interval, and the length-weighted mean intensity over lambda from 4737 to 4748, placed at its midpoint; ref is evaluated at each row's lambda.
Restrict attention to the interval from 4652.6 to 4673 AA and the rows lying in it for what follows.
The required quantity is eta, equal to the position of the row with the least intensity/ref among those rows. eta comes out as 4667.08 AA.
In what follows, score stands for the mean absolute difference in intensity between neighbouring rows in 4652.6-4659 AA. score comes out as 0.200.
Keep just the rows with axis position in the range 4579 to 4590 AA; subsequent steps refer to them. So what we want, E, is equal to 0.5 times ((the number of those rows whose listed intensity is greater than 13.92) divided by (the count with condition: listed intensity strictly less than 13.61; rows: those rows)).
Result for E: 0.50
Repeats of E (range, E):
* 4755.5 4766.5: 0.25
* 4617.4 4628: 1.17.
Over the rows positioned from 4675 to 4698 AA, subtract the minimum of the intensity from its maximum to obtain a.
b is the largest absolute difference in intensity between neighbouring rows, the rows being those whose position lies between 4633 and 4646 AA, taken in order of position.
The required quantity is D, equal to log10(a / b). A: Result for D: 0.4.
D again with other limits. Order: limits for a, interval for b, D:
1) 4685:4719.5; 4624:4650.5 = 0.5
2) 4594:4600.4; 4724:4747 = 0.1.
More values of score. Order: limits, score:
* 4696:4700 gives 0.367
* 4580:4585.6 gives 0.225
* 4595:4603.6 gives 0.271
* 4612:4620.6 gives 0.371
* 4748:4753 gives 0.225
